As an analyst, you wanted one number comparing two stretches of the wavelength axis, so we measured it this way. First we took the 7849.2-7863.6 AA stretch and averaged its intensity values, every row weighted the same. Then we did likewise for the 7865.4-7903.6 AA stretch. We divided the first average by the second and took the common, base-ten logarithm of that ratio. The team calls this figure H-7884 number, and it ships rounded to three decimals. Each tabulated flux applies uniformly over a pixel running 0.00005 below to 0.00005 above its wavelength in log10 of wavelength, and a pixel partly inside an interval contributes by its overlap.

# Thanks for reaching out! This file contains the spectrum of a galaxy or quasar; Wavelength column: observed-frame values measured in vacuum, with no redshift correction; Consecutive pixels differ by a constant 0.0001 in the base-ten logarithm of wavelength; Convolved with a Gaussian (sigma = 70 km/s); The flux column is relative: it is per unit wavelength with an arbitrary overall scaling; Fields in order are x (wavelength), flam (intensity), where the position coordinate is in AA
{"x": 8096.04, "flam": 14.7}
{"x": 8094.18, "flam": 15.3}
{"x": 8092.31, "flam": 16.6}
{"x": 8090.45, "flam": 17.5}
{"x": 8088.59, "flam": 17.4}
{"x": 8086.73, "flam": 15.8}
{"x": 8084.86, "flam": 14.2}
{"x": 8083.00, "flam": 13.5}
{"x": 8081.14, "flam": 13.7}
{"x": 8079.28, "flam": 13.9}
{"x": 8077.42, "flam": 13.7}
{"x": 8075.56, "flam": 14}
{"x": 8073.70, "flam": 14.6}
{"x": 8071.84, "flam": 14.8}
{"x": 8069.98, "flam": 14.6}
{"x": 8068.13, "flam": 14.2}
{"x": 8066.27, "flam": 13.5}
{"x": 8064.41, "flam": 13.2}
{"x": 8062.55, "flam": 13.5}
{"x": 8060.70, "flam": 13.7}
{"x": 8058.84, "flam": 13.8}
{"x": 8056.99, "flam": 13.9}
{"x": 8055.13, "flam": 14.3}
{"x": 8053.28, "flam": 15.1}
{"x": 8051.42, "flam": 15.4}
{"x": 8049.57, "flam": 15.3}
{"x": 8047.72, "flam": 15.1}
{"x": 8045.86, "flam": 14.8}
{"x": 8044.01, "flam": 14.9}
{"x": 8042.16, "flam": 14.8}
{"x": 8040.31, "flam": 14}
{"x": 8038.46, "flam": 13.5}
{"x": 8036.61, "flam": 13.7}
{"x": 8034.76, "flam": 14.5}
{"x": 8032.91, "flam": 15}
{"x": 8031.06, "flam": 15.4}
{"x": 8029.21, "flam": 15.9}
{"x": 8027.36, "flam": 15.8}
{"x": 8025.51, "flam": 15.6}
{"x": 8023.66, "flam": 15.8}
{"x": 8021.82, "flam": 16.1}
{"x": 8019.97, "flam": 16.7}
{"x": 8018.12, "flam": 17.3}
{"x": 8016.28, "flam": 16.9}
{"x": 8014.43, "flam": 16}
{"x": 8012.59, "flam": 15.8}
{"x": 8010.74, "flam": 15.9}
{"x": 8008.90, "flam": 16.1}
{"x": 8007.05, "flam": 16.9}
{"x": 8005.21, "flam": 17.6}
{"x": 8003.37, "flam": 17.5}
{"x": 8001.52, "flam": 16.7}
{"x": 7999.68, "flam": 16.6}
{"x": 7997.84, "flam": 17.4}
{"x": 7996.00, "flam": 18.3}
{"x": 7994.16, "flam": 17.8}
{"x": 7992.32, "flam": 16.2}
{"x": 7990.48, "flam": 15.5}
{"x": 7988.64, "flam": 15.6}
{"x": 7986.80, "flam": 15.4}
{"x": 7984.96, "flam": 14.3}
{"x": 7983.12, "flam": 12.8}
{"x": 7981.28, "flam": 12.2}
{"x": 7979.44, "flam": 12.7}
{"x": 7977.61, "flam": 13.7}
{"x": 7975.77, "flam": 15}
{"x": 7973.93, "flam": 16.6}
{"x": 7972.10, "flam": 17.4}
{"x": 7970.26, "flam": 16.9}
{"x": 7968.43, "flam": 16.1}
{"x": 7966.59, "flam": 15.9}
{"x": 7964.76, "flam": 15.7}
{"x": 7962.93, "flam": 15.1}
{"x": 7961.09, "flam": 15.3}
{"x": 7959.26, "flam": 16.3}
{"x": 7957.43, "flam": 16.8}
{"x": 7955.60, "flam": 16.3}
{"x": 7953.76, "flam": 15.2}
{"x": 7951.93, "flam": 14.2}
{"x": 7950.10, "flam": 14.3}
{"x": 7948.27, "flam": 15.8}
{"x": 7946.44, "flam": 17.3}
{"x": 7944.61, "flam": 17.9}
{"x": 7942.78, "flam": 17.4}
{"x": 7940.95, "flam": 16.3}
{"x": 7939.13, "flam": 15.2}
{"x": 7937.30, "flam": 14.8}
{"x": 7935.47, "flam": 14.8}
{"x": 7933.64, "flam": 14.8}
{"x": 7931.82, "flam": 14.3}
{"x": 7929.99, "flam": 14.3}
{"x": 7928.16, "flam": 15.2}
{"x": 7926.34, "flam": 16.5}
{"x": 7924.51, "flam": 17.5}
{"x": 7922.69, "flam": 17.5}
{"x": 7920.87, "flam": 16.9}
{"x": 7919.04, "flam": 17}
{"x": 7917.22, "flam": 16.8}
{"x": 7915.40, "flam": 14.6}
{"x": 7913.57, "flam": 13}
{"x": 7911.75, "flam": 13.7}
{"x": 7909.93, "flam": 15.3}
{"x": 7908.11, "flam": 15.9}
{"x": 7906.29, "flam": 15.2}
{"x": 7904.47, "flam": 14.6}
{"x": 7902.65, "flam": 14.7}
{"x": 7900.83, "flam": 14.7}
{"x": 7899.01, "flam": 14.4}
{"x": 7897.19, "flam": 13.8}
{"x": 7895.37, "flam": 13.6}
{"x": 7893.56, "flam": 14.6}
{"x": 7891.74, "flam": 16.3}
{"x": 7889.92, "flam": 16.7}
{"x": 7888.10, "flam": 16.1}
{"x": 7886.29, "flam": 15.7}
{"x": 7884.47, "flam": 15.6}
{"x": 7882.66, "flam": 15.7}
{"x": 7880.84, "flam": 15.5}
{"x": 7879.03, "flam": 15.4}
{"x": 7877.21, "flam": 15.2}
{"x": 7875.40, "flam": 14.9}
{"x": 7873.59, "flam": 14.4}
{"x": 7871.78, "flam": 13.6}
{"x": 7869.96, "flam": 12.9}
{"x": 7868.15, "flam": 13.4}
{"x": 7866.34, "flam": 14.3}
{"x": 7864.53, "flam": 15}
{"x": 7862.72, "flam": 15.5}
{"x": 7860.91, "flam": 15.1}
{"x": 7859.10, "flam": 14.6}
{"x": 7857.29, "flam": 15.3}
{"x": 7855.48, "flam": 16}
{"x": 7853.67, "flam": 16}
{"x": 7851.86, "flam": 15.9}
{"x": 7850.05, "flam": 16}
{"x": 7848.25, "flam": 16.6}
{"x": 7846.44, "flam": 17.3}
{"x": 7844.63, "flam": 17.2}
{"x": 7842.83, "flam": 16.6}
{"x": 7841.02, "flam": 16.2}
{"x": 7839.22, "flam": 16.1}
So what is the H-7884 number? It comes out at 0.020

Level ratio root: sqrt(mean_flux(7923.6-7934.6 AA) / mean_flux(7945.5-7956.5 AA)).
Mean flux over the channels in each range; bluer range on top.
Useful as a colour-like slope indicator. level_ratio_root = 1.00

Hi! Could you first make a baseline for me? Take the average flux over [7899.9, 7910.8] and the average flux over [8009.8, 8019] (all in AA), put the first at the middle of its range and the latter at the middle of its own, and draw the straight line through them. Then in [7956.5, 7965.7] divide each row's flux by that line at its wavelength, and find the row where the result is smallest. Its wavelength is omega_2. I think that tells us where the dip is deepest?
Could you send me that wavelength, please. 7962.93 AA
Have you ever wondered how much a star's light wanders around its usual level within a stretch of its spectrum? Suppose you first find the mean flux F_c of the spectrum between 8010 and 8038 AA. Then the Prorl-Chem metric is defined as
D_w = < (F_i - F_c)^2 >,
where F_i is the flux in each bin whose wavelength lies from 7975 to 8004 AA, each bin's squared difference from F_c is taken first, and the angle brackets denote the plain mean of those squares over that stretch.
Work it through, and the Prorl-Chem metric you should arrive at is 3.5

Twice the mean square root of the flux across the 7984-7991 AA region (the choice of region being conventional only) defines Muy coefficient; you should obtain 7.8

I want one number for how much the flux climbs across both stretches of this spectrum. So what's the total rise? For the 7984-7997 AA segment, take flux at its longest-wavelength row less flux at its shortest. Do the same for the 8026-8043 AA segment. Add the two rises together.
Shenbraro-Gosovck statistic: 3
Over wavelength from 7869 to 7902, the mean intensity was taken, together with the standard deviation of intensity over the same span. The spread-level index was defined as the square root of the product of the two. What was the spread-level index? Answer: 3.9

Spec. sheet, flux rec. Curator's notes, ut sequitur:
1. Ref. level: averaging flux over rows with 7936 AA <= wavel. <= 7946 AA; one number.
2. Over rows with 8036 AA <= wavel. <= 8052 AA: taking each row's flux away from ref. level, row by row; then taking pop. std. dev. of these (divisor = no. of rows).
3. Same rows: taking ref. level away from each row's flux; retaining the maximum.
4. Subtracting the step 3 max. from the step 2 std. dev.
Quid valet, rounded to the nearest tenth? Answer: 1.6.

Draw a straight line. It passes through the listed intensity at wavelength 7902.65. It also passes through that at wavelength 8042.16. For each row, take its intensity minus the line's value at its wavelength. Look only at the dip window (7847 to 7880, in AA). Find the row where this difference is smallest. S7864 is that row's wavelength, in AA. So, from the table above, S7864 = 7869.96 AA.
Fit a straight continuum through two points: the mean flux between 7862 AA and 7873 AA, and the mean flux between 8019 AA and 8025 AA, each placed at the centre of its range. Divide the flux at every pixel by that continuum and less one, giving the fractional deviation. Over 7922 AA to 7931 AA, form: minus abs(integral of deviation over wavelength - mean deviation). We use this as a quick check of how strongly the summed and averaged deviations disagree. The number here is -0.7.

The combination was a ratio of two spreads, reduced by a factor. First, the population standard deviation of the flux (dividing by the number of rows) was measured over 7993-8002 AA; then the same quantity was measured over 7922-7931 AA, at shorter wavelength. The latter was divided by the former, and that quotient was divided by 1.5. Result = 1.31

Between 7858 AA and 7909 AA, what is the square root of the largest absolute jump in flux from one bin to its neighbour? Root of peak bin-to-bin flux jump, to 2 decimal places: 1.30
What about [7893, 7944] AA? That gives 1.48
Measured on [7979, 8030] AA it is 1.26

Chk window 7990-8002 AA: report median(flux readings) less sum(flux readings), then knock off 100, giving -202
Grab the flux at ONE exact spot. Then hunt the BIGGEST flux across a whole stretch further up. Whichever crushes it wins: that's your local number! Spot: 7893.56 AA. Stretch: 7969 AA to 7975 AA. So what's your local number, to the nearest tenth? 17.4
